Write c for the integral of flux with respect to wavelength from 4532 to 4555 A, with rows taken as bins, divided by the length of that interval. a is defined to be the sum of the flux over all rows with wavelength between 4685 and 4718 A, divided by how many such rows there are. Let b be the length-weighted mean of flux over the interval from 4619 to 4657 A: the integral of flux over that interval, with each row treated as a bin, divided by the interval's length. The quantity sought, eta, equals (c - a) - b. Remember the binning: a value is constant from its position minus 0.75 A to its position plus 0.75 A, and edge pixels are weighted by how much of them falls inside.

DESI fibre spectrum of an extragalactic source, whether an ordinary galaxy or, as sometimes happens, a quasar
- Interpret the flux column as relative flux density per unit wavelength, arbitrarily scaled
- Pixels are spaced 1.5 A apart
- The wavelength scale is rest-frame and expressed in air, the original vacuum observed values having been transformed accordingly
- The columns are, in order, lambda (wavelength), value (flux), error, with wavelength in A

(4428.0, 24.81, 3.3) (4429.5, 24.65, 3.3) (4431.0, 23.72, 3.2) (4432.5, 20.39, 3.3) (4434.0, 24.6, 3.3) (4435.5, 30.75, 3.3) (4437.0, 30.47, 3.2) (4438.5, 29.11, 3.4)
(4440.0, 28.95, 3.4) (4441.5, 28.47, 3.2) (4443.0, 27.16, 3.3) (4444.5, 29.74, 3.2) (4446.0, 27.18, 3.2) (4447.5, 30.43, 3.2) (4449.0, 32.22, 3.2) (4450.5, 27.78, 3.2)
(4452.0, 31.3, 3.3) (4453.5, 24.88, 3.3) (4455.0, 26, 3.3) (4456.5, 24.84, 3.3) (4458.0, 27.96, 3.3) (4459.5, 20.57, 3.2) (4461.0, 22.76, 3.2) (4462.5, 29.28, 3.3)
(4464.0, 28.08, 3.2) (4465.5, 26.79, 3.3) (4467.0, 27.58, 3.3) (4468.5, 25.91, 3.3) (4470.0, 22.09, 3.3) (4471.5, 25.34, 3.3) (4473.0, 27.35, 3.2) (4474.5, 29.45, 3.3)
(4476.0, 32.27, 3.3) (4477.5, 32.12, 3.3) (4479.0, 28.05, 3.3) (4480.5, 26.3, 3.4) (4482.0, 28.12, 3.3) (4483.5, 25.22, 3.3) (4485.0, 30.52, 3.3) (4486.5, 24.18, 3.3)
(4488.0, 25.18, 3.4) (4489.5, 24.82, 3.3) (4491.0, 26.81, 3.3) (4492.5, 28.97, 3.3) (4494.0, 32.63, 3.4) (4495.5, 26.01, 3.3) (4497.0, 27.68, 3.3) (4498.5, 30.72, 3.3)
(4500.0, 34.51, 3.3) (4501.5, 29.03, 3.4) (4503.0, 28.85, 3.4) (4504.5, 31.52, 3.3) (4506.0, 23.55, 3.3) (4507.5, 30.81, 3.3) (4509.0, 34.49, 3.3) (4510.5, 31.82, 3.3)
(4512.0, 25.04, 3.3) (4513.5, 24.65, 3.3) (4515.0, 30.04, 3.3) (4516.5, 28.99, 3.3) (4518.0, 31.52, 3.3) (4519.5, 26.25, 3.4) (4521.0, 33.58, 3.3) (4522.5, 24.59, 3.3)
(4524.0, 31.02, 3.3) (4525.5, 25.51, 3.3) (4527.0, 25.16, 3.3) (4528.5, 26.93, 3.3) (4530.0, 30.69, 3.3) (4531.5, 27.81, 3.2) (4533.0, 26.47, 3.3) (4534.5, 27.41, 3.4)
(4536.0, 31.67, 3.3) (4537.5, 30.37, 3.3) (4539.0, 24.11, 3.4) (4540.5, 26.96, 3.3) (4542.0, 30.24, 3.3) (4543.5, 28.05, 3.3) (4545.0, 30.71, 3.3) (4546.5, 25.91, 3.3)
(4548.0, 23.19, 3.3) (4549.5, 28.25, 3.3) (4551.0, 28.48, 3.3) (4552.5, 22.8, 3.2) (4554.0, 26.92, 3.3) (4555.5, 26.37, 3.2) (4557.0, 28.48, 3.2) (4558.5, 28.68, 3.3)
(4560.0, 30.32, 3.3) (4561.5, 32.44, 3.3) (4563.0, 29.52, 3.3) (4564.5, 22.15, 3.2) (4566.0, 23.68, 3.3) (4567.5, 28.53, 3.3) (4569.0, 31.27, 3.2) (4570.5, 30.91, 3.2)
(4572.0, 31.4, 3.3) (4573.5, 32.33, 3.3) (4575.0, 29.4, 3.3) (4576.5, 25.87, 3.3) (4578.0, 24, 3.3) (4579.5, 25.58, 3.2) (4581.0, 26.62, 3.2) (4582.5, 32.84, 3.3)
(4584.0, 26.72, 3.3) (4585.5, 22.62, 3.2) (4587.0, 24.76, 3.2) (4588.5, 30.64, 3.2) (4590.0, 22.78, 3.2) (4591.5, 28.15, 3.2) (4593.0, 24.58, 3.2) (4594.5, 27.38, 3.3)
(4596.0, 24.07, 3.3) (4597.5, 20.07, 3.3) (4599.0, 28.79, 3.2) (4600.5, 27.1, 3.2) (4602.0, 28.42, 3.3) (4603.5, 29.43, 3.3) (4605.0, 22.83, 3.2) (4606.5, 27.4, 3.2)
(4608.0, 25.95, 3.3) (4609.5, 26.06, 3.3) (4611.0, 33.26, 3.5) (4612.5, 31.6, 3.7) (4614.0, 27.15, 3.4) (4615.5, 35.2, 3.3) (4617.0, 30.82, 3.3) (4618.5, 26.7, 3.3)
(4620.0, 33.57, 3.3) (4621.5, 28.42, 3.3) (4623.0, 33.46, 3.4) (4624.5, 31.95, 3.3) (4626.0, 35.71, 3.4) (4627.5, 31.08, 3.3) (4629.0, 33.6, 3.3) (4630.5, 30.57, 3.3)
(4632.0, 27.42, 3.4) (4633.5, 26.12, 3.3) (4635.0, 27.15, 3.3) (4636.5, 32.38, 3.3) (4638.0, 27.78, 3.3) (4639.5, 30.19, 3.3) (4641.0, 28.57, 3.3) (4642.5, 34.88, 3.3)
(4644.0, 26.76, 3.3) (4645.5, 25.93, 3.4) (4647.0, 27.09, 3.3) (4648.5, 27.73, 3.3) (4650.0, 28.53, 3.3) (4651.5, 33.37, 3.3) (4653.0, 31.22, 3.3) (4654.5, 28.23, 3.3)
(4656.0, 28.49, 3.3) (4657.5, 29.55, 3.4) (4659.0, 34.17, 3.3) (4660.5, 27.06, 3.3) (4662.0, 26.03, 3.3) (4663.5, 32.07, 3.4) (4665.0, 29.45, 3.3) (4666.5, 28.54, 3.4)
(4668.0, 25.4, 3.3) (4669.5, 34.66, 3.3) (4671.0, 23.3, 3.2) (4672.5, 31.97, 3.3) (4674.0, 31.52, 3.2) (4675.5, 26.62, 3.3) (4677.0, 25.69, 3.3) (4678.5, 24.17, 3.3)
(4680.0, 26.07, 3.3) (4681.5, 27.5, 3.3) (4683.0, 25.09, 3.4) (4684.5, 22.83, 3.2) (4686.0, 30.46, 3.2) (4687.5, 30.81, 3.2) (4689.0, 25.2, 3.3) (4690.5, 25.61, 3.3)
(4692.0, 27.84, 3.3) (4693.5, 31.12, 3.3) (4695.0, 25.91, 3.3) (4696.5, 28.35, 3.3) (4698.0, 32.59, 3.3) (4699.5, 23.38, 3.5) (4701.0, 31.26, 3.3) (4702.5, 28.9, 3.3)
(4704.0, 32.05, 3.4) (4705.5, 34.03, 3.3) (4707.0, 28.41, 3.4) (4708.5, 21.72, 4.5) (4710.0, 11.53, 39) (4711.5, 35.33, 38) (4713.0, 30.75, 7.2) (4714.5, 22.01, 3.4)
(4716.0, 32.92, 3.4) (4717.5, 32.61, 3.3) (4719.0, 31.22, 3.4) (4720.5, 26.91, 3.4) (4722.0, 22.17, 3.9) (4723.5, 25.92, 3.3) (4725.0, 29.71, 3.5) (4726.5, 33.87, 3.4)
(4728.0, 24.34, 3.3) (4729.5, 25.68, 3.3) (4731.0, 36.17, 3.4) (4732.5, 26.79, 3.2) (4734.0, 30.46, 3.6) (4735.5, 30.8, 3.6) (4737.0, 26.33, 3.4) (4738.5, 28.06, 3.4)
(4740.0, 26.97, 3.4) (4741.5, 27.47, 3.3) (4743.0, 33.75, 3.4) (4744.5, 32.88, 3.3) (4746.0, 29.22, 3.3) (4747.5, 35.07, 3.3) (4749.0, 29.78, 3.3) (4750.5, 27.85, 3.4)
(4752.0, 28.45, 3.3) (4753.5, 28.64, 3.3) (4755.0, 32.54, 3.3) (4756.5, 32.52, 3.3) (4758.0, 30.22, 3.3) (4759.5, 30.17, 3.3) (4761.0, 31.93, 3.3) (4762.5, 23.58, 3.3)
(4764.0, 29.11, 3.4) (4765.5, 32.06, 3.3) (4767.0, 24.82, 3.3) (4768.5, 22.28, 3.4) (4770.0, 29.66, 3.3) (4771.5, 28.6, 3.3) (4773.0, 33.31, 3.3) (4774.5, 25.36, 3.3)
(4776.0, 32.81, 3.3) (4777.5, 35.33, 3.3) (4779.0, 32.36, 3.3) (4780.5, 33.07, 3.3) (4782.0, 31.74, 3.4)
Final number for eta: -30.9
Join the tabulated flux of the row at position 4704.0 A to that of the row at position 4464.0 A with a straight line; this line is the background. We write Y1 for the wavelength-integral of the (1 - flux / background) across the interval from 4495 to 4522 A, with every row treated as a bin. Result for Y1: -0.5 A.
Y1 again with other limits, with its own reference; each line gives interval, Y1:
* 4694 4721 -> 3.1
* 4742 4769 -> 2.6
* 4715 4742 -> 3.1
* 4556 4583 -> 1.2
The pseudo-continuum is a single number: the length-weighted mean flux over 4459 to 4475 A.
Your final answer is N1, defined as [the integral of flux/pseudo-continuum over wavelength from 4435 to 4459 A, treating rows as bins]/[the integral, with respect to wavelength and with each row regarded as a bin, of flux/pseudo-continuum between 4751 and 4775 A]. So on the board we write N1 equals 0.98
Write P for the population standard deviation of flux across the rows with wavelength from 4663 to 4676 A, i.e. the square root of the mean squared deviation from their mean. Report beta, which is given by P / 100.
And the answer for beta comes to 0.0346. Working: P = 3.46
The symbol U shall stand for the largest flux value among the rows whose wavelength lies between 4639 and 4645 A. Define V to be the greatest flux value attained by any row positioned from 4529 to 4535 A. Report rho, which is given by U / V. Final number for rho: 1.14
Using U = 34.88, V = 30.69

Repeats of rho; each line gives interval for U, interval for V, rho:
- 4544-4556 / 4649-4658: 0.92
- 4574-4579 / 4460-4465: 1.00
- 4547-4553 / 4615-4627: 0.80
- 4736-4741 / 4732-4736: 0.91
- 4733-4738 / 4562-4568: 1.04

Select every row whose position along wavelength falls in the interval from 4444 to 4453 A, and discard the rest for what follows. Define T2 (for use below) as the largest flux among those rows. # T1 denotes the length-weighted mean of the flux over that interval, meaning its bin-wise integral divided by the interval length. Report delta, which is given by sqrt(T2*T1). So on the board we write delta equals 30.9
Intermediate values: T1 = 29.6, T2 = 32.22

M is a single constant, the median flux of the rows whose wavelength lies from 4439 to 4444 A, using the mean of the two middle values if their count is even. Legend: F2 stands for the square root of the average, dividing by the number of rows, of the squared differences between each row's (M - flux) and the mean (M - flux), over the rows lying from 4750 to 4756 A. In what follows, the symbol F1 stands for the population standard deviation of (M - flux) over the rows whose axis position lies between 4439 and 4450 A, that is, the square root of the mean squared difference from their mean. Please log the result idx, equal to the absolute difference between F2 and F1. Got 0.17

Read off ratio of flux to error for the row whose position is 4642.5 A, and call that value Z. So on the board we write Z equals 10.6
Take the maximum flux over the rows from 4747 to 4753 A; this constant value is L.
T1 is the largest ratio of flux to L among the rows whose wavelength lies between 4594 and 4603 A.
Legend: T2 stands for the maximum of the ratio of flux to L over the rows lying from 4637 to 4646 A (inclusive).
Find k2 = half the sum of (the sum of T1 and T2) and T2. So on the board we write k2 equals 1.405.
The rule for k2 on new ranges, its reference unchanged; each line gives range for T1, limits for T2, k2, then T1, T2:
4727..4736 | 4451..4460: 1.408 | 1.03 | 0.893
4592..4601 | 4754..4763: 1.338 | 0.82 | 0.928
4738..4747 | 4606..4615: 1.430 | 0.96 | 0.948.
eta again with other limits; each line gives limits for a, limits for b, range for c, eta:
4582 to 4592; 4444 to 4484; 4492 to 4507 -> -24.9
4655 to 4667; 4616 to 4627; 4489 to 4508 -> -32.1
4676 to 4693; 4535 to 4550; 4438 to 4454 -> -25.5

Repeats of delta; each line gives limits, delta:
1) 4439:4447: 29.1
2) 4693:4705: 30.9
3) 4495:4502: 32.0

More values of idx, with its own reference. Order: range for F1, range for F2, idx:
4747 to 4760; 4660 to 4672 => 1.24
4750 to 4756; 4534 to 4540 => 1.06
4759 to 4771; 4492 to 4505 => 1.12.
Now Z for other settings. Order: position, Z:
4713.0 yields 4.3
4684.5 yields 7.1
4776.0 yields 9.9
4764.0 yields 8.6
